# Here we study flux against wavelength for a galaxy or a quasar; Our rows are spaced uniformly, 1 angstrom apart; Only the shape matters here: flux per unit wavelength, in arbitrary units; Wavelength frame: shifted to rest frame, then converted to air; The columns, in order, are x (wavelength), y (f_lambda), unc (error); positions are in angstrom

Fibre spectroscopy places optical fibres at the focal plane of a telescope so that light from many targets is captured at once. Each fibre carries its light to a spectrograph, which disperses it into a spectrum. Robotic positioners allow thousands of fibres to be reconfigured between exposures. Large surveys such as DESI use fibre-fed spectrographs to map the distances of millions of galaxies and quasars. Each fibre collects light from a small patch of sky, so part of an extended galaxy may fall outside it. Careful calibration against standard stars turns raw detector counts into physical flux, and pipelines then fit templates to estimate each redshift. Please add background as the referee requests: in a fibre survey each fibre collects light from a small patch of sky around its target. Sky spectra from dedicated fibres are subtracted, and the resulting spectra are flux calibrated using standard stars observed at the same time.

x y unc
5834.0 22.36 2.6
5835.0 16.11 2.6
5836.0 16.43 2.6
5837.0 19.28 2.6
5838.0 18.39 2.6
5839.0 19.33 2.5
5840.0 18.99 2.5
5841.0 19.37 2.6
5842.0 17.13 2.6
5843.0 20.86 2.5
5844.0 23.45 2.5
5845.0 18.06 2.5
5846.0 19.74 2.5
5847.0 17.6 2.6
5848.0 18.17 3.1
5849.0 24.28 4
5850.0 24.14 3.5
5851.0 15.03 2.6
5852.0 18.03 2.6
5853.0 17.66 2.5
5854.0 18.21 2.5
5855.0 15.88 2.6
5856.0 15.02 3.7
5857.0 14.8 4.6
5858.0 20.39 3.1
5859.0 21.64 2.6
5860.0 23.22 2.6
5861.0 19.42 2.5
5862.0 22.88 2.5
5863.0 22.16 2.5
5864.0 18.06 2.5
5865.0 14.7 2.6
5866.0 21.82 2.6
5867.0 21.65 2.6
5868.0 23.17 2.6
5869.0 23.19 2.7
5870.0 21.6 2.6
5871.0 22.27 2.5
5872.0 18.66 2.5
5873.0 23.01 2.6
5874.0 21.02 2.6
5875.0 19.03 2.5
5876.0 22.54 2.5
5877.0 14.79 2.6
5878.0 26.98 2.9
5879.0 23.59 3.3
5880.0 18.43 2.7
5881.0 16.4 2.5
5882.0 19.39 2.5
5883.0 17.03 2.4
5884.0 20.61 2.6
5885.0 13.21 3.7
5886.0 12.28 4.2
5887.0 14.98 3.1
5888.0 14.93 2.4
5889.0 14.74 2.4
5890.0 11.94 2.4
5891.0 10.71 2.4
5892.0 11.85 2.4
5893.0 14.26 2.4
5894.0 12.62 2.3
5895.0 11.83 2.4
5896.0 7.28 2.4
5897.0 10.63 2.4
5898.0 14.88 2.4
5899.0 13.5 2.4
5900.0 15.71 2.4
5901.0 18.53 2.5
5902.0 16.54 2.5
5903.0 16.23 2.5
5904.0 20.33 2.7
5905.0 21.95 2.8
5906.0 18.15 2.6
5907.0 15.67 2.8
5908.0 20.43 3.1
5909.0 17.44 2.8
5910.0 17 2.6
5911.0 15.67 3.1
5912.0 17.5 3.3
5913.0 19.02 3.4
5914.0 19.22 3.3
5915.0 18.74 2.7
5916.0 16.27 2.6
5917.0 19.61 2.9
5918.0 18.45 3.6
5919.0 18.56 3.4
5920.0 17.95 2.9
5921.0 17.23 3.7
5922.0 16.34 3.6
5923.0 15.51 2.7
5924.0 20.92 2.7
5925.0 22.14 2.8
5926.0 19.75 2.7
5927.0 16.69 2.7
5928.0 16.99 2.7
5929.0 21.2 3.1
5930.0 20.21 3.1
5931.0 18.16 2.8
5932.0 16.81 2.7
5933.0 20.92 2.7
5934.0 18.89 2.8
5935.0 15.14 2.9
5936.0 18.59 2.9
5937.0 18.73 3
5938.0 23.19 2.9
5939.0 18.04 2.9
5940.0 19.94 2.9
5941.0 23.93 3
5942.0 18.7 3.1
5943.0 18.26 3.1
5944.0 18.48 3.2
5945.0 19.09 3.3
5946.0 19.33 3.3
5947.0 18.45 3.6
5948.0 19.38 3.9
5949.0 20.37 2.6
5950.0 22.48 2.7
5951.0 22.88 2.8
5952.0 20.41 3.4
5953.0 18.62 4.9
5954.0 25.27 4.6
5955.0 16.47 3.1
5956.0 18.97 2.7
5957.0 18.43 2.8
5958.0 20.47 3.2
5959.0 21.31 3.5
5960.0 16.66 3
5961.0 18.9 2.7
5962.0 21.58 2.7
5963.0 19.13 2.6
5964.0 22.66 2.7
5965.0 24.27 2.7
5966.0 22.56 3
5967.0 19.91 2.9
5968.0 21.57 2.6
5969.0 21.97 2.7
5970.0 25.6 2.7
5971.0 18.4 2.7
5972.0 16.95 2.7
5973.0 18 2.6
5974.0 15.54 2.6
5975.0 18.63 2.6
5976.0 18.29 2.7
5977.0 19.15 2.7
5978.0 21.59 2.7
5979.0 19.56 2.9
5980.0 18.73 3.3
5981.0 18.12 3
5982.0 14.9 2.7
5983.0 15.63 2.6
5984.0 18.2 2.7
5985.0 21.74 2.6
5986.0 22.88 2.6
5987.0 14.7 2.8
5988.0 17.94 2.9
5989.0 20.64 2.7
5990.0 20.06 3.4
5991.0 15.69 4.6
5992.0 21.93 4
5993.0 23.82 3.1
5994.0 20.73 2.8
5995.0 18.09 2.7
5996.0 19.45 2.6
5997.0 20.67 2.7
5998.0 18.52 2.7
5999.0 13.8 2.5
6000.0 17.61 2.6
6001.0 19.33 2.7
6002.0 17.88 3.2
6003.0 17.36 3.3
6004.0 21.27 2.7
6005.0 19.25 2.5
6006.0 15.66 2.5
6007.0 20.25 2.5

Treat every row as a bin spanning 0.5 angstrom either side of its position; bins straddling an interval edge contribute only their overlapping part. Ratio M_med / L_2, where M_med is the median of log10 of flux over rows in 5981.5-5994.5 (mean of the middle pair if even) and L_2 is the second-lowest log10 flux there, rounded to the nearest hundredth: 1.11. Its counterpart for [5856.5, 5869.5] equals 1.14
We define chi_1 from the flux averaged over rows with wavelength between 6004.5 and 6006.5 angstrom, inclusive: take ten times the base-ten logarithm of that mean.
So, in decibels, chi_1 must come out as 12.4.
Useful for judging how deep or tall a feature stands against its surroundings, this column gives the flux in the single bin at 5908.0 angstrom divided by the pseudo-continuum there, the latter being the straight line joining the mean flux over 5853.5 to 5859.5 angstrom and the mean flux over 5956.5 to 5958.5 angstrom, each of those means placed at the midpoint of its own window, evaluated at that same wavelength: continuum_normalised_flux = 1.10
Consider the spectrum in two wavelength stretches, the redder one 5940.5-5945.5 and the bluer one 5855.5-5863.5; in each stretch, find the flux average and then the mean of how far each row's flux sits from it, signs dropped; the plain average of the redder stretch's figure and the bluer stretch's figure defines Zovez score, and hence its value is 2.17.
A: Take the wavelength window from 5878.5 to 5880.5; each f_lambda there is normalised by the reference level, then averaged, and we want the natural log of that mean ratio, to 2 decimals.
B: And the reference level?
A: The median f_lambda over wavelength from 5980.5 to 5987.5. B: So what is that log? 0.15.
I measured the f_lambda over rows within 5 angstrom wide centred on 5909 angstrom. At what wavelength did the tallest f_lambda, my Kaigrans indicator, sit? 5908.0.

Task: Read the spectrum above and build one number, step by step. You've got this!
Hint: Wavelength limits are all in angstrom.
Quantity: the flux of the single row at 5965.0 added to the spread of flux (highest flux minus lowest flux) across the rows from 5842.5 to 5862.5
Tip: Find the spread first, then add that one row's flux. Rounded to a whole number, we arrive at 34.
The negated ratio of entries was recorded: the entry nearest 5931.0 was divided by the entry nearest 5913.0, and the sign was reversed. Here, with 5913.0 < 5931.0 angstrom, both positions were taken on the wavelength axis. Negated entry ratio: -0.95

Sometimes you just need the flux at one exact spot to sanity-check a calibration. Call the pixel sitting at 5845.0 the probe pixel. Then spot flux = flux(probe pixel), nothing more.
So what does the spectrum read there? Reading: 18.06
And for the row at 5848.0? 18.17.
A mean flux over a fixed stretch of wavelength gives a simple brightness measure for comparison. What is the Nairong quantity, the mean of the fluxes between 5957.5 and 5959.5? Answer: 20.9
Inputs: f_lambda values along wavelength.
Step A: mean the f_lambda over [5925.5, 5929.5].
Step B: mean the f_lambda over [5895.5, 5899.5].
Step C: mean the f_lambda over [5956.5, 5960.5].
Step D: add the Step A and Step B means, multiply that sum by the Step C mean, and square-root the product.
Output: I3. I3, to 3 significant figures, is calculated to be 24.1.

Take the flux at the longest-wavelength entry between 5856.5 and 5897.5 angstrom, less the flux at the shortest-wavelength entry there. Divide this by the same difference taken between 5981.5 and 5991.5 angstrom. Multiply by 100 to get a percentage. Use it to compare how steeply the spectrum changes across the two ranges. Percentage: -528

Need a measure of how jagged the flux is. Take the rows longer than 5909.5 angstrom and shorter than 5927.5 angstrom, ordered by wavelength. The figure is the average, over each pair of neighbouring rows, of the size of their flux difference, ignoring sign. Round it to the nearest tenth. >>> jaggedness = 1.6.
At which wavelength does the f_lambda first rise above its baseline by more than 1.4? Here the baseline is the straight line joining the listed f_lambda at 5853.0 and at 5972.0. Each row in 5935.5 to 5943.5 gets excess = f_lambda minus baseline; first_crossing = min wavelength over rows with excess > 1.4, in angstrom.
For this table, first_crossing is 5936.0 angstrom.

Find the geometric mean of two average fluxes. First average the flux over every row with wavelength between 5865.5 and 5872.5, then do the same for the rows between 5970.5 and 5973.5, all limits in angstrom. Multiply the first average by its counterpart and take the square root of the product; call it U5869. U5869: 19.7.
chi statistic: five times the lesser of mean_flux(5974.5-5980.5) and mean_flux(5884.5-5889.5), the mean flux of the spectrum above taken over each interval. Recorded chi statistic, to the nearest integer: 70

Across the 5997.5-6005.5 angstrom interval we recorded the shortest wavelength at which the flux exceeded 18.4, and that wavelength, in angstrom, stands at 5998.0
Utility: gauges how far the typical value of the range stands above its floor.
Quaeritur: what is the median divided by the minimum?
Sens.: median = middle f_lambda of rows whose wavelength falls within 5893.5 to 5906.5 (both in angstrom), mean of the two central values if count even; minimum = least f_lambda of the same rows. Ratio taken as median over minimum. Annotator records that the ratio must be 2.16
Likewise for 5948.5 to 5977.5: 1.28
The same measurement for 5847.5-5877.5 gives 1.41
